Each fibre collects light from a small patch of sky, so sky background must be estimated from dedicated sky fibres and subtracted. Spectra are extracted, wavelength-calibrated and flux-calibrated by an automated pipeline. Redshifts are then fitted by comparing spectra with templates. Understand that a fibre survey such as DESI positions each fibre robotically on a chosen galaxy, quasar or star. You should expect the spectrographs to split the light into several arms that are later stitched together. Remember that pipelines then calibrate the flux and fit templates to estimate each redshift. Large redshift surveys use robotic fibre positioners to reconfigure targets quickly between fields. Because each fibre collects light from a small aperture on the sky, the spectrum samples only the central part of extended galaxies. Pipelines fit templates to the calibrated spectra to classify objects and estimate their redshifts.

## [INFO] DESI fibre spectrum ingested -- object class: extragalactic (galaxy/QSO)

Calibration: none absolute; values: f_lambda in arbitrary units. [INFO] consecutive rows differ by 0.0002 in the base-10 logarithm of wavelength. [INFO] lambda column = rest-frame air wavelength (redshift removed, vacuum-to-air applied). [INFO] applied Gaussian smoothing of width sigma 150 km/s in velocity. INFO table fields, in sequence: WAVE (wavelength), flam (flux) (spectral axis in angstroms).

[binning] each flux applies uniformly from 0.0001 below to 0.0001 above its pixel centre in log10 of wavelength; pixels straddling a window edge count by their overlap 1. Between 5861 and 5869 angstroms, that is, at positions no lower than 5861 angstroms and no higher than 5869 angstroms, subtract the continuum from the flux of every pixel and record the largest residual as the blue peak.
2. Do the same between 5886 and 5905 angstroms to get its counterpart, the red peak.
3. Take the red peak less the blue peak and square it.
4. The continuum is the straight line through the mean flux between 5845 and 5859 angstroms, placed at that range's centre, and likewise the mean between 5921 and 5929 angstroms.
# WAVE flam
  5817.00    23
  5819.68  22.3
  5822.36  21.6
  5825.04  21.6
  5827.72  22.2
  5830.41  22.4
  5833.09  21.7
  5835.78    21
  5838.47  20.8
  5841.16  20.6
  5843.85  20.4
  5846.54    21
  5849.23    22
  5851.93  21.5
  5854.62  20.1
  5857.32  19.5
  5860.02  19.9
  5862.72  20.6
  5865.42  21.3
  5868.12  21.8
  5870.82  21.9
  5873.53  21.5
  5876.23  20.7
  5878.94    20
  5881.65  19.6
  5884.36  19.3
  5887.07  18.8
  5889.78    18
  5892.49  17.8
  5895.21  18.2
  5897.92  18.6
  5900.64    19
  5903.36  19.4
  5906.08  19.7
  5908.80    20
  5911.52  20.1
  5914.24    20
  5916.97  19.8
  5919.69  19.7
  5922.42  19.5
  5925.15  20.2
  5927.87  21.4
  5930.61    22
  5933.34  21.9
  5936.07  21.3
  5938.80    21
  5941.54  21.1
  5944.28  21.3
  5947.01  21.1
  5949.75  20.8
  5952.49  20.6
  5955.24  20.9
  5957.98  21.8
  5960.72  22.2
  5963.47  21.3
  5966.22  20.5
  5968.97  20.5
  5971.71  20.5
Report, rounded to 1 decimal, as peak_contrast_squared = 4.8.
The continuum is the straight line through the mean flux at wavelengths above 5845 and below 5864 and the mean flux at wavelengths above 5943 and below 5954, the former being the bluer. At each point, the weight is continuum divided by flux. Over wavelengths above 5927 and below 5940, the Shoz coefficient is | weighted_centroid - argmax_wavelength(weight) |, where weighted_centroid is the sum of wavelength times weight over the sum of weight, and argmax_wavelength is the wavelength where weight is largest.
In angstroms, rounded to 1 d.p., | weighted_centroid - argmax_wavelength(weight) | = 5.4 angstroms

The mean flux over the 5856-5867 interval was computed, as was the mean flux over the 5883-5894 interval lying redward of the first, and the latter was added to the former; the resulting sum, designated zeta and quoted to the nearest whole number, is 39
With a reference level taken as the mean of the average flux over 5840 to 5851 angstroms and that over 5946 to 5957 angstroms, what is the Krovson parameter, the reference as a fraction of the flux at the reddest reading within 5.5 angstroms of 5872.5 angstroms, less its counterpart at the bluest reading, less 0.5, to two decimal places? -0.45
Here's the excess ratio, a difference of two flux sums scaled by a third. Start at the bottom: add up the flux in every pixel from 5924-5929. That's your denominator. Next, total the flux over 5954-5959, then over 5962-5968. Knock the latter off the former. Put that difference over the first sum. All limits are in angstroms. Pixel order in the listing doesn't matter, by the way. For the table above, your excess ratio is 0.02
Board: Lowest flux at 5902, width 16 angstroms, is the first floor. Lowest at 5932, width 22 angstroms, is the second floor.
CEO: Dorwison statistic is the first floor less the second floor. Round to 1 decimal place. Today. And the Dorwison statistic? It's -1.3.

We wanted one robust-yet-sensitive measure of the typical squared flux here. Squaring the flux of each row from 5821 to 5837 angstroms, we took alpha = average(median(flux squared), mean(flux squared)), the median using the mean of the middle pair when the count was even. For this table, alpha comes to 471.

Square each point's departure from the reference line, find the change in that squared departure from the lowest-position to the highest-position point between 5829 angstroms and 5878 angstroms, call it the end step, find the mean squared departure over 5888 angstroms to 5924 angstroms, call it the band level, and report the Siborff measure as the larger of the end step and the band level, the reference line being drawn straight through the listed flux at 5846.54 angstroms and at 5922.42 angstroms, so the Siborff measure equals 1.3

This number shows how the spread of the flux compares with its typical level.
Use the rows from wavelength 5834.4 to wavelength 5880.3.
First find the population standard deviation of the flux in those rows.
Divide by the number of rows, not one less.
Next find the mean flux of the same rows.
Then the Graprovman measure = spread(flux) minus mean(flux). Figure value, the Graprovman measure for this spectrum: -20.1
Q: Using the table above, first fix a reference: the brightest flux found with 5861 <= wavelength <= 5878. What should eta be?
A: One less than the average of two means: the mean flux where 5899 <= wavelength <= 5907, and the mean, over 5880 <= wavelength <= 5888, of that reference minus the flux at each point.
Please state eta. 10.0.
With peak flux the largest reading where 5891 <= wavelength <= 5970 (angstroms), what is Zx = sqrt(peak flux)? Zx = 4.71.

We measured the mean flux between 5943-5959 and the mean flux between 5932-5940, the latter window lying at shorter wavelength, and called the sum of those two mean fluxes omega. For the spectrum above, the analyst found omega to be 42.5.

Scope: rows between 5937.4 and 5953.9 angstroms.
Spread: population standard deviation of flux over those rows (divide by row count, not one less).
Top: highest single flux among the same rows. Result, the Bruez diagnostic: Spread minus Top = -21.1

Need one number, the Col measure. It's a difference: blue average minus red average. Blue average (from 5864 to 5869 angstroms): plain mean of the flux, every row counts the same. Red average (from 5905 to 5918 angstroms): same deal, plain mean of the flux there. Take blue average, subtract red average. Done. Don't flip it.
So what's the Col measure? 1.6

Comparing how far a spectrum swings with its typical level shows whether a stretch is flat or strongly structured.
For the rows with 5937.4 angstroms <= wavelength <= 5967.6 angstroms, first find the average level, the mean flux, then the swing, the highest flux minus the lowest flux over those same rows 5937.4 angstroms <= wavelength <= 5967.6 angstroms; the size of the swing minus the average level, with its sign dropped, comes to 19.4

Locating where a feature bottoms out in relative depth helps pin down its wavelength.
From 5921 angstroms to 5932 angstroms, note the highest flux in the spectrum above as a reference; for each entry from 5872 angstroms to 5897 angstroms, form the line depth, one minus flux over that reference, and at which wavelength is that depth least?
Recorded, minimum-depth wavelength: 5873.53 angstroms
